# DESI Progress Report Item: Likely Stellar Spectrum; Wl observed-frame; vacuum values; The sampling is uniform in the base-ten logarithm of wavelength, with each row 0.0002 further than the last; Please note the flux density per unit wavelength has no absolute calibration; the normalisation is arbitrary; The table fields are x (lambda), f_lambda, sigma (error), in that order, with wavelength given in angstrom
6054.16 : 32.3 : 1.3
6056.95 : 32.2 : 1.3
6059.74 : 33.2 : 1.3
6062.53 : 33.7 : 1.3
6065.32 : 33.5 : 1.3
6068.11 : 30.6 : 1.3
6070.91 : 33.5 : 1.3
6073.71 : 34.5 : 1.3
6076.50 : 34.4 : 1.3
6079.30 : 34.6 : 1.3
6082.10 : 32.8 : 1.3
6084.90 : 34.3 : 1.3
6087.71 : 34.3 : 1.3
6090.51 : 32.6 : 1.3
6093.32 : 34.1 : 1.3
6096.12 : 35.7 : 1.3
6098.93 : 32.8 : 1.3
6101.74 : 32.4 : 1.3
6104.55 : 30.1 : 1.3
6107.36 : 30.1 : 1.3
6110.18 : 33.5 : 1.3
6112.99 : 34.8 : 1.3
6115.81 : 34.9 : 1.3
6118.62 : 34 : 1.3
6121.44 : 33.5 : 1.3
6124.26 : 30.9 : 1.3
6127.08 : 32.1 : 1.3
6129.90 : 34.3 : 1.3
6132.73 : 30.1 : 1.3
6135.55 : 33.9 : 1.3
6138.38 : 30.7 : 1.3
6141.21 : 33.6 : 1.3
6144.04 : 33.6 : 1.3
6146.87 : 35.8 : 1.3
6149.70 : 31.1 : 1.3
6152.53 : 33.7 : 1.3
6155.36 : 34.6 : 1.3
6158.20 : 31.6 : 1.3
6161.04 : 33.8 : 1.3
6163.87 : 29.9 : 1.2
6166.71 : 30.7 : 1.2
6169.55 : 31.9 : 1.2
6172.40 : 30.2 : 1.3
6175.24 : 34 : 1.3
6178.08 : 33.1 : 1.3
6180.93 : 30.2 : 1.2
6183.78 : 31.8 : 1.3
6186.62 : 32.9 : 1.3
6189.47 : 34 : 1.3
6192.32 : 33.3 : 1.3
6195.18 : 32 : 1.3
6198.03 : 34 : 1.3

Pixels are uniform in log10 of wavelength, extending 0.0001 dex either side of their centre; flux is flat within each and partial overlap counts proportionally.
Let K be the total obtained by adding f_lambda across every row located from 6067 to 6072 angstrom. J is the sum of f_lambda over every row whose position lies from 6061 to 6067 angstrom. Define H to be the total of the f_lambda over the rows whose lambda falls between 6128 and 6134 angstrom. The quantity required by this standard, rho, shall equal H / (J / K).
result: 61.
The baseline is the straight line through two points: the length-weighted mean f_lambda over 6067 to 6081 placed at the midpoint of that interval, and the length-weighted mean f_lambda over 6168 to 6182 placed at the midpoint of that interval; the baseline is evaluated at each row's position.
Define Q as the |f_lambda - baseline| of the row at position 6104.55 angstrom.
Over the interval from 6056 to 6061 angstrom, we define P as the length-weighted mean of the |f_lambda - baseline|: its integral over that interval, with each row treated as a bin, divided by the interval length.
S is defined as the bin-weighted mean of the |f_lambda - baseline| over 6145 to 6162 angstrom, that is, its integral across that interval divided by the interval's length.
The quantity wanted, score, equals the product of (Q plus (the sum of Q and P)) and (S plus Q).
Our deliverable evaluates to 33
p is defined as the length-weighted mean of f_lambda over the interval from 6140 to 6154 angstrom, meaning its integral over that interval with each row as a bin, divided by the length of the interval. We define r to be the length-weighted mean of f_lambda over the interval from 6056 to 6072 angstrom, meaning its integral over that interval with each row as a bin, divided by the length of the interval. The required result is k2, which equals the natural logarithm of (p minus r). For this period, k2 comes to -0.2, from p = 33.6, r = 32.8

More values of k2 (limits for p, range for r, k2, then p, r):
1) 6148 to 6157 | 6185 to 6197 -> -2.1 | 33.2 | 33.1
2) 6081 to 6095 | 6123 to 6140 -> 0.5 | 33.7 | 32.0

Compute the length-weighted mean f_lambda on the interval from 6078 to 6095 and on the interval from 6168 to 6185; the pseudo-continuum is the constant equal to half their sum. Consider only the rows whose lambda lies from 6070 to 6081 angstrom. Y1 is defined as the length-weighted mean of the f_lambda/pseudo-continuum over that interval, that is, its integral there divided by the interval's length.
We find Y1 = 1.04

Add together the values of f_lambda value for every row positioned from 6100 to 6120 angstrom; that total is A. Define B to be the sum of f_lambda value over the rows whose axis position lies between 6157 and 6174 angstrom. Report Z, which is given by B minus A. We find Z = -42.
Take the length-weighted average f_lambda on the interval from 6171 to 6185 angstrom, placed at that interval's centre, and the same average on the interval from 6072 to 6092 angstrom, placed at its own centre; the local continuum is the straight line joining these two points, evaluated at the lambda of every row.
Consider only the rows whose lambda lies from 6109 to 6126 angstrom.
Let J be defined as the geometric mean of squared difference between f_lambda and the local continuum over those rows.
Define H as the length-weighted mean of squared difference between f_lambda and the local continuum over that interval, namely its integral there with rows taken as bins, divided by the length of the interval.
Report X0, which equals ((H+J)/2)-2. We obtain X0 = -0.7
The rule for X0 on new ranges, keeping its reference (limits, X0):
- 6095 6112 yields 1.1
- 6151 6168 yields 0.5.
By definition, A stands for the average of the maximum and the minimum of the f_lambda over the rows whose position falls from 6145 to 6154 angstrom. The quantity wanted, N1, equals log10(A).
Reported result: 1.52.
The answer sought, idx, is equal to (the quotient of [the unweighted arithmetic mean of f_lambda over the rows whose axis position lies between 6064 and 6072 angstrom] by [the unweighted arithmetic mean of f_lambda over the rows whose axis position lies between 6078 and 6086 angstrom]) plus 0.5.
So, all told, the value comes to 1.46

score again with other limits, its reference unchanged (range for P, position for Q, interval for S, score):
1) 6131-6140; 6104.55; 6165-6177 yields 33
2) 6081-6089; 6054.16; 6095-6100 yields 12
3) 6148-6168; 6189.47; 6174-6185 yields 22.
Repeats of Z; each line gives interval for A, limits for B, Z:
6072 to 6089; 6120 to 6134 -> -44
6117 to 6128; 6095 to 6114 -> 99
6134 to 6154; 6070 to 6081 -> -95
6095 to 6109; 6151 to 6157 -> -93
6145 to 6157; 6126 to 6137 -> -5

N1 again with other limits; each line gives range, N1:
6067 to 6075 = 1.51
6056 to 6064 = 1.52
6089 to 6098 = 1.53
